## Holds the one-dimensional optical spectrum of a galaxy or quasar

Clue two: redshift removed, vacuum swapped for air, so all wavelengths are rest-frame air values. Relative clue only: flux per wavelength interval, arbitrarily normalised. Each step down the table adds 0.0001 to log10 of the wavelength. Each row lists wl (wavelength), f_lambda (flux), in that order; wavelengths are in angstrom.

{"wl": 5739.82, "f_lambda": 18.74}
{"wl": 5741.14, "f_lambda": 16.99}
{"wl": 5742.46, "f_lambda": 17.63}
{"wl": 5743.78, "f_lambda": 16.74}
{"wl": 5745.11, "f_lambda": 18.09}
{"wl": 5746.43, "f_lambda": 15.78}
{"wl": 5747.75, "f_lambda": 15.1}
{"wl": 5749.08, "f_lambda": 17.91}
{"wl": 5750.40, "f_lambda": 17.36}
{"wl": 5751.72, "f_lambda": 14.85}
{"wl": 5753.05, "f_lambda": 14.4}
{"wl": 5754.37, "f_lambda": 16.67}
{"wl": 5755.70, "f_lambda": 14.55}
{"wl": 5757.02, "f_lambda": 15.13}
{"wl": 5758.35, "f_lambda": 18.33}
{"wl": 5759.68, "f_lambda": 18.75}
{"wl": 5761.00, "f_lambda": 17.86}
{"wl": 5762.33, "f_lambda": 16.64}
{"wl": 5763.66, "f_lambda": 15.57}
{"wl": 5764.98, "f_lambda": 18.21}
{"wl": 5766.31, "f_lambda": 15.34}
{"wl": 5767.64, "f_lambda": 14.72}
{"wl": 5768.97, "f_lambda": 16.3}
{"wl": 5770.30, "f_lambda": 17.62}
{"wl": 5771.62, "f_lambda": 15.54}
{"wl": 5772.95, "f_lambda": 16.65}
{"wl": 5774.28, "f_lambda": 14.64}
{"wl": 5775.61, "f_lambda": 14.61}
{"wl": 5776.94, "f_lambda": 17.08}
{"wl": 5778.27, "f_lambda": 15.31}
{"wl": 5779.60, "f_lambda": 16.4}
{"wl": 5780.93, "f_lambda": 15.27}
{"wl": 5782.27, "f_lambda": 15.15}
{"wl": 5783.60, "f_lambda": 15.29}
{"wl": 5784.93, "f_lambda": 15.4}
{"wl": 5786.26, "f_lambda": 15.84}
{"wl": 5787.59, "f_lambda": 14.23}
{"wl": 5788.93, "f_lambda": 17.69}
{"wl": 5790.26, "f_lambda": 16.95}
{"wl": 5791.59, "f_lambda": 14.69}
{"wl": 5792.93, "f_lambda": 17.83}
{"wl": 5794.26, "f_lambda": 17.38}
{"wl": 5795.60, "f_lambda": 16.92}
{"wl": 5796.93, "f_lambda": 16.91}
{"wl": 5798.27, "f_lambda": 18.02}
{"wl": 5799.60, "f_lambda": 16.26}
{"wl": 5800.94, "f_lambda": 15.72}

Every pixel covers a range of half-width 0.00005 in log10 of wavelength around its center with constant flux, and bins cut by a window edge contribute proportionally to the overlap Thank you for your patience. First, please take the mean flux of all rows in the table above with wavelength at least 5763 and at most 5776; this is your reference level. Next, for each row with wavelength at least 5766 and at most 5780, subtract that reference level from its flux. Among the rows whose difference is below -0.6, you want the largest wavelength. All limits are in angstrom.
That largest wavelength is 5778.27 angstrom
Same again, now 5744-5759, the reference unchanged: 5757.02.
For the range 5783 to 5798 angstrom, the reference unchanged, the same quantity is 5791.59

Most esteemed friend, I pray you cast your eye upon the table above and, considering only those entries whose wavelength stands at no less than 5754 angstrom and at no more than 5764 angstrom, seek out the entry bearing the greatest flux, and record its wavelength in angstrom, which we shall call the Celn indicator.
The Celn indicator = 5759.68 angstrom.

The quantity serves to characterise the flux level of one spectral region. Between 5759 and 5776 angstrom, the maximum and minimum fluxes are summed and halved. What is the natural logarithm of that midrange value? 2.81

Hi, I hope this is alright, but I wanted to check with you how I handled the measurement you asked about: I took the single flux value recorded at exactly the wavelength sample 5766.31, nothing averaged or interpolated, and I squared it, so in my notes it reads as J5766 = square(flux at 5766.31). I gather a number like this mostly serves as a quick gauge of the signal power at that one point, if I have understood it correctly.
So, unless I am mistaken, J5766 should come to 235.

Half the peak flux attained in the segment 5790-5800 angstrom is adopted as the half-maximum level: 9.01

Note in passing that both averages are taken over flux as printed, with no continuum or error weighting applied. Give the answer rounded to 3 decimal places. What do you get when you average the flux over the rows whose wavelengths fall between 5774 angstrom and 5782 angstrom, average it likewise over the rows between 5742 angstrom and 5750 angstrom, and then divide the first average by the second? 0.922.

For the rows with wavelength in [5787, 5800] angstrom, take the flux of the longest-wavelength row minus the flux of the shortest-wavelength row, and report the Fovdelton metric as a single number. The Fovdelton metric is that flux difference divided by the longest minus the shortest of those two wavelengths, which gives 0.17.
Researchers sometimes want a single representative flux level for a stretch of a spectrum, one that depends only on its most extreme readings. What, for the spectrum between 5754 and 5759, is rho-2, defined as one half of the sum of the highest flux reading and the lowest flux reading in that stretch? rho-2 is 16.4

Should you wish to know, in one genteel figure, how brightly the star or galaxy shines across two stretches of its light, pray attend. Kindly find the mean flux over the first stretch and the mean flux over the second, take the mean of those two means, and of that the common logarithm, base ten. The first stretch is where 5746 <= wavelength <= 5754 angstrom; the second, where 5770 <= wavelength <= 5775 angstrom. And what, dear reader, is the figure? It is 1.20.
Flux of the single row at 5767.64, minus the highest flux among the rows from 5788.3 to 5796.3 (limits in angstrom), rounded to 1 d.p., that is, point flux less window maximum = -3.1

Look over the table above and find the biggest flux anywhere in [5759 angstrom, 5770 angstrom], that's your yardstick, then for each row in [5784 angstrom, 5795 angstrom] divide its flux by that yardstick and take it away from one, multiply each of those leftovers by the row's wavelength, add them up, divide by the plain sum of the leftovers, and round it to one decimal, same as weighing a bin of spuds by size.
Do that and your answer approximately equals 5788.8 angstrom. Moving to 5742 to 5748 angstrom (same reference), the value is 5745.9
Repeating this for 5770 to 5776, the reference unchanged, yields 5773.6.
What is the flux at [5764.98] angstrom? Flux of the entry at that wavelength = 18.21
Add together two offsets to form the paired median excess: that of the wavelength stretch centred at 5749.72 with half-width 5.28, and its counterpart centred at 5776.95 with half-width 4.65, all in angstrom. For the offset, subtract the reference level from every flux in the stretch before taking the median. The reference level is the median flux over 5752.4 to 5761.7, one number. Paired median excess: -1.8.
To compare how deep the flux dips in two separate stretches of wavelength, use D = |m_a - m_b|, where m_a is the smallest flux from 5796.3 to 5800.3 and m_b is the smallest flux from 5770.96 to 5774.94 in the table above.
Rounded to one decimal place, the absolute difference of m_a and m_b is 1.6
